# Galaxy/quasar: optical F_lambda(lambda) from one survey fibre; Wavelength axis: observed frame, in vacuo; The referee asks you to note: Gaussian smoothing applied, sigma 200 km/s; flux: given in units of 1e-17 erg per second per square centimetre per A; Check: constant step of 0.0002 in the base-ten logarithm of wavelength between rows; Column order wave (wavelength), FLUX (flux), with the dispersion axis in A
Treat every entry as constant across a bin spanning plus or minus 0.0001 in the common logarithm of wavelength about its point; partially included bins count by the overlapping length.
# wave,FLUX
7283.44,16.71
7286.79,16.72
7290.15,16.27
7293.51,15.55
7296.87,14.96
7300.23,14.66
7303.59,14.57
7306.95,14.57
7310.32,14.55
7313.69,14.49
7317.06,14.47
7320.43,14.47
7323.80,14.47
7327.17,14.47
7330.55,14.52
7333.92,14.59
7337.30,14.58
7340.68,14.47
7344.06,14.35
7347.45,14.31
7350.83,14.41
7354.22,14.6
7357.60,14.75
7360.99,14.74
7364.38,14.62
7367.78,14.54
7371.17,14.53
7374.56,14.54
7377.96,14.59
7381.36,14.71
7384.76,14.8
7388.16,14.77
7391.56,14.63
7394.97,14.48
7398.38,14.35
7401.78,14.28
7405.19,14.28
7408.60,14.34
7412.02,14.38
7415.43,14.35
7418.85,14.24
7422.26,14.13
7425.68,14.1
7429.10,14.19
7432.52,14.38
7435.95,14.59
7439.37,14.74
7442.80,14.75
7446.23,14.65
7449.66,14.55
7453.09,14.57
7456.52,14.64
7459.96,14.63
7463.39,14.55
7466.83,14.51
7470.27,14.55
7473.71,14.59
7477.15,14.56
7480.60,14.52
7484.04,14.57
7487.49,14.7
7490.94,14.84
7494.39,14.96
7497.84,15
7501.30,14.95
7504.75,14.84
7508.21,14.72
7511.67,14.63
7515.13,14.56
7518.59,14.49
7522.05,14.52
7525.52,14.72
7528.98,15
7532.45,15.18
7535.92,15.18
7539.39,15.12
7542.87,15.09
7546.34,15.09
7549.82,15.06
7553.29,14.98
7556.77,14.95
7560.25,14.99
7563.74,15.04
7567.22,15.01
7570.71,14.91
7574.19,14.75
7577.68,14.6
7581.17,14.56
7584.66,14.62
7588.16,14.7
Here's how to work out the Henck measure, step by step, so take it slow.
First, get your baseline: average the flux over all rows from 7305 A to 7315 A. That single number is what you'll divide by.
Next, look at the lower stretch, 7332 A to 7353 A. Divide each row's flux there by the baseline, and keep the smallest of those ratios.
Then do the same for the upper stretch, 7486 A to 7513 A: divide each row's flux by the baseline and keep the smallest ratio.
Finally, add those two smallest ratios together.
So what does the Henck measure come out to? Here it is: 1.991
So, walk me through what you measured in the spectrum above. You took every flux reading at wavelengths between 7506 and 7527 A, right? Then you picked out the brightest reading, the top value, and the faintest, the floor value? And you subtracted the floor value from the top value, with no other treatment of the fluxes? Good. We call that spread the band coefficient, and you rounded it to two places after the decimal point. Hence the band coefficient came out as 0.23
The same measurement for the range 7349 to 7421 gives 0.56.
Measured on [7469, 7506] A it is 0.48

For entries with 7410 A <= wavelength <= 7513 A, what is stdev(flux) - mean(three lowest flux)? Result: -13.9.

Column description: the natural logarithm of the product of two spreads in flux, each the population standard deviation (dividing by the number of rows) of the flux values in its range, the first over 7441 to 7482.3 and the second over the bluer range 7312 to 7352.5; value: -5.3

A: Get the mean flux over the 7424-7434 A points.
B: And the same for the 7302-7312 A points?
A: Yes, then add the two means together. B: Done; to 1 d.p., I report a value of 28.8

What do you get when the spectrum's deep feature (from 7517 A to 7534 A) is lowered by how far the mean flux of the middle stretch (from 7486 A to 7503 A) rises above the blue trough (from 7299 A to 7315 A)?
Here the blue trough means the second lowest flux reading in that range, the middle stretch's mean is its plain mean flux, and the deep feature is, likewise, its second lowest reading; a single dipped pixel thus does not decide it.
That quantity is 14.2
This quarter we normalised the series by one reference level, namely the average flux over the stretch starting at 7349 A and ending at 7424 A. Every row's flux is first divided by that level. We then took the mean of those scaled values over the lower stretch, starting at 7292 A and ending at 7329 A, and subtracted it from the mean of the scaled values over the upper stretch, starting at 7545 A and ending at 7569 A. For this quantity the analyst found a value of 0.025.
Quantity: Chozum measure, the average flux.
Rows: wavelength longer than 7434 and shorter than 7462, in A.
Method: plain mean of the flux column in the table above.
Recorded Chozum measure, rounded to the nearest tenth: 14.6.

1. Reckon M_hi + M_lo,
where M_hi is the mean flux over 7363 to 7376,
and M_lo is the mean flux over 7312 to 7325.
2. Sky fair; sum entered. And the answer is 29.0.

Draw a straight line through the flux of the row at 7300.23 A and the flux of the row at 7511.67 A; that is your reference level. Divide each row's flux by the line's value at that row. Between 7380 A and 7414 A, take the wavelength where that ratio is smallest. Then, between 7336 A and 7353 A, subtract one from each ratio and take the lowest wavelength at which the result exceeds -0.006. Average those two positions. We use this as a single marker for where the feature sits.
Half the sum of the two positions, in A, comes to 7369.5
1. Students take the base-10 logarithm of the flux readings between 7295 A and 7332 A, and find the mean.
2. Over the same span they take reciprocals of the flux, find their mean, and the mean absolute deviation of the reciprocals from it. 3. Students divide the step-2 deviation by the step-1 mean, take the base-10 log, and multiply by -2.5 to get 8.59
